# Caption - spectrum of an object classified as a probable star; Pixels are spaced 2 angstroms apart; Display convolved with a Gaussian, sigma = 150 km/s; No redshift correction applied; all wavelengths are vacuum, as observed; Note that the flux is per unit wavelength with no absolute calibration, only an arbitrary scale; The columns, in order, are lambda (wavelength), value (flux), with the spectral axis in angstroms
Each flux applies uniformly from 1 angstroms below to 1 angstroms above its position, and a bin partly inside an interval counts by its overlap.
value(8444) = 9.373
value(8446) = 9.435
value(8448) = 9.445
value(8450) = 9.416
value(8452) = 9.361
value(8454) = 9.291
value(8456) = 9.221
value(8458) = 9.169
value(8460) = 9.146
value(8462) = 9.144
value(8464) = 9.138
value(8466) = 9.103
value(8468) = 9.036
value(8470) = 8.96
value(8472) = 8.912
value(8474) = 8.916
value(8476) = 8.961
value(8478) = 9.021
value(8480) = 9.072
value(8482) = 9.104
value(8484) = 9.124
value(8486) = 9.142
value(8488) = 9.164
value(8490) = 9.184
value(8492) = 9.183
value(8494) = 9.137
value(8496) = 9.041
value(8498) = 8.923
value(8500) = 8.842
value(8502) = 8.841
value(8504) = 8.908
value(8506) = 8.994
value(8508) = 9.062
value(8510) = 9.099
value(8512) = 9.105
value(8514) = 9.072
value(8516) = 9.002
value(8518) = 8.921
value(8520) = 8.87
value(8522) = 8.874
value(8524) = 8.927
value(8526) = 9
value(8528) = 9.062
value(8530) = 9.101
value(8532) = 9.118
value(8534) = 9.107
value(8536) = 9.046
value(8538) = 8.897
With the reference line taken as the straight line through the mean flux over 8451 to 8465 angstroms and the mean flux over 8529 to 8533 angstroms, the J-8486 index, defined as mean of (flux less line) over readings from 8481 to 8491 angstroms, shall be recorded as -0.03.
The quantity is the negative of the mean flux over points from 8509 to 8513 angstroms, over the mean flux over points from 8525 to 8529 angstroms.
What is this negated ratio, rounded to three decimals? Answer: -1.008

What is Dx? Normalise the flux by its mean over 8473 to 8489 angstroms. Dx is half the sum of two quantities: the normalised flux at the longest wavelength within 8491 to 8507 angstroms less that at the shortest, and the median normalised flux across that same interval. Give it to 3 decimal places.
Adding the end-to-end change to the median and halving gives 0.484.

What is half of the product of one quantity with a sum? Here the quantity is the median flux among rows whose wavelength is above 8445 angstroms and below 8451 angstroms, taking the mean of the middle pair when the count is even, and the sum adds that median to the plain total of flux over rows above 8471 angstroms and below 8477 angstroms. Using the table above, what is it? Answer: 171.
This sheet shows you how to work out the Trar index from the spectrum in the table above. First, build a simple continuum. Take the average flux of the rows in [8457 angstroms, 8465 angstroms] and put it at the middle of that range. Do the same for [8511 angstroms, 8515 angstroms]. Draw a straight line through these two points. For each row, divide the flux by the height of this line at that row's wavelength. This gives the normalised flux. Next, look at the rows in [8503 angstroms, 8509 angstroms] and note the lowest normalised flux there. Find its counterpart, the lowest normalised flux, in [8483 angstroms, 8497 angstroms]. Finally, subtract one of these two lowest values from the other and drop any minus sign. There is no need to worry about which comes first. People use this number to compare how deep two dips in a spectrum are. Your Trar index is 0.014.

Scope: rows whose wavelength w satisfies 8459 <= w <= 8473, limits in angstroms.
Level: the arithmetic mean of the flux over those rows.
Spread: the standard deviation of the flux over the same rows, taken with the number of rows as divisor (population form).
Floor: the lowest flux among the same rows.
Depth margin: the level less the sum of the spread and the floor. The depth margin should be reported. 0.062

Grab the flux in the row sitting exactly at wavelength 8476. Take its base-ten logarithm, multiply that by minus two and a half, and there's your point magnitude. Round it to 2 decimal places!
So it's -2.38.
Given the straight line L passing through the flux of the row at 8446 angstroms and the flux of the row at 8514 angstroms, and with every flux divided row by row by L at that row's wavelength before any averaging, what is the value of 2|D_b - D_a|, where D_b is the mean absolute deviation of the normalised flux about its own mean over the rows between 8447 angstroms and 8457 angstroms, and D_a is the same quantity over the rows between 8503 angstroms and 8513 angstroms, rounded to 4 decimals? 0.0046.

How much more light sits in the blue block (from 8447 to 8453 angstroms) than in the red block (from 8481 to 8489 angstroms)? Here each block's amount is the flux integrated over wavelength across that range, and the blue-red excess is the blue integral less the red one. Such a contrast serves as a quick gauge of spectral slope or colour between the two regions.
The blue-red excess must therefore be -17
